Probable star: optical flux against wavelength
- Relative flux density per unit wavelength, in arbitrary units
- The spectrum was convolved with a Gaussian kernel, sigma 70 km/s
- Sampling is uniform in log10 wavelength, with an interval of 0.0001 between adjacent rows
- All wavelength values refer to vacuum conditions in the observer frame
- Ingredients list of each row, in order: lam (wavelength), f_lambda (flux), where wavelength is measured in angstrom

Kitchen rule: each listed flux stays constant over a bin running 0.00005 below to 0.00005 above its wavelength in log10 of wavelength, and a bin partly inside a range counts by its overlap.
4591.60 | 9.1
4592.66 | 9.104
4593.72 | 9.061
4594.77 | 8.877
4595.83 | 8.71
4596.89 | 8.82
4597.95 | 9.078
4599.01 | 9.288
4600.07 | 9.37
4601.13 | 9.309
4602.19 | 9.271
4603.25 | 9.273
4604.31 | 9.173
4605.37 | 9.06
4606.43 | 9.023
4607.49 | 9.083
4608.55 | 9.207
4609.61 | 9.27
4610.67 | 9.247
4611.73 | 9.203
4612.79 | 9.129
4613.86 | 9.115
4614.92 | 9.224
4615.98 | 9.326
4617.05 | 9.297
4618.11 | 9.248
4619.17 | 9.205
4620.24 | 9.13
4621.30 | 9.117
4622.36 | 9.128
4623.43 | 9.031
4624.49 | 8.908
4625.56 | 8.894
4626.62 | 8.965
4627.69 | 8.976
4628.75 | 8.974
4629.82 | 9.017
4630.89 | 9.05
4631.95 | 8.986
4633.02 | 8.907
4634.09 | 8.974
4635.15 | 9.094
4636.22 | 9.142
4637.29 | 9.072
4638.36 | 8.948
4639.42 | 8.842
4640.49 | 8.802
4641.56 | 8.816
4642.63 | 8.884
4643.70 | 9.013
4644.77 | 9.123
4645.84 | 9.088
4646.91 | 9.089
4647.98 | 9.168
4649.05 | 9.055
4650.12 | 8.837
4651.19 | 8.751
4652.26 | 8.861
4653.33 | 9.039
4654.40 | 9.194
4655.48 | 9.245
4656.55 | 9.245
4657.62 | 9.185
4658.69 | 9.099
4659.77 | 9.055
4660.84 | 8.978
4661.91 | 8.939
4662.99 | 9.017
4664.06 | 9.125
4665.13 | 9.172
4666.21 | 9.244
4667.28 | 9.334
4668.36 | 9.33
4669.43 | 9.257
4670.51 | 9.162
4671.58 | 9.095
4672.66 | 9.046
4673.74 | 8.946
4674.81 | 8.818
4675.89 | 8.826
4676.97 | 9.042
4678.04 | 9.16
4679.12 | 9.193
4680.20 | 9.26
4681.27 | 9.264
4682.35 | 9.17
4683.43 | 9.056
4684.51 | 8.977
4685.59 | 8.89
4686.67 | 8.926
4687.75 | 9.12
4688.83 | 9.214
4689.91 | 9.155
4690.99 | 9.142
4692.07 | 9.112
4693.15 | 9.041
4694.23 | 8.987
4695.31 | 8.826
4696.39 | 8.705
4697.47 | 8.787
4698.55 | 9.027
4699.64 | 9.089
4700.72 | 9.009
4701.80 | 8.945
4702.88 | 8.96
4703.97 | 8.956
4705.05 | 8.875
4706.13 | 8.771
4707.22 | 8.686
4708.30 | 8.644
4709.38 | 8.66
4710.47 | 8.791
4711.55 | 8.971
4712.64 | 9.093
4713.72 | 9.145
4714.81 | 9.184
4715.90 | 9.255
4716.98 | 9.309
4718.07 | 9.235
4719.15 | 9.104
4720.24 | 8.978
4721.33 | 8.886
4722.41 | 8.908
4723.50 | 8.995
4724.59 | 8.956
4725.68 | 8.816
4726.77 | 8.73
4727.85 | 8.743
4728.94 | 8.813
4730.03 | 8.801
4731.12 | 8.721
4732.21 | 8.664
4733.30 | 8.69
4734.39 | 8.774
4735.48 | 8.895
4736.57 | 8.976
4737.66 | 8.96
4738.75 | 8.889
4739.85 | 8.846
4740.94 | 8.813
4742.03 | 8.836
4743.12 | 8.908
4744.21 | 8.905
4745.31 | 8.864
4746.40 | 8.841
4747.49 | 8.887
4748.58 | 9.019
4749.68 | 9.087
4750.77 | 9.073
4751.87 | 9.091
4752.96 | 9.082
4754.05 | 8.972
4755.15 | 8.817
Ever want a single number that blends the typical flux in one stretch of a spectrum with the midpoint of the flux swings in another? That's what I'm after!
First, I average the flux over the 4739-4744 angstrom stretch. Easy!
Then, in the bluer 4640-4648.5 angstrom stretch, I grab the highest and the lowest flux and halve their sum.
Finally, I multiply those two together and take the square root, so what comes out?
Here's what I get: 8.92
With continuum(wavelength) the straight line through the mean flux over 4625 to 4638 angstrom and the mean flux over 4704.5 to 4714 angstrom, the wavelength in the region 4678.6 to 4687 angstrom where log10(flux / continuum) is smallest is 4685.59 angstrom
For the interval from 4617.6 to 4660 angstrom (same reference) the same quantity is 4651.19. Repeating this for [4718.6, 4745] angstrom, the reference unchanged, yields 4732.21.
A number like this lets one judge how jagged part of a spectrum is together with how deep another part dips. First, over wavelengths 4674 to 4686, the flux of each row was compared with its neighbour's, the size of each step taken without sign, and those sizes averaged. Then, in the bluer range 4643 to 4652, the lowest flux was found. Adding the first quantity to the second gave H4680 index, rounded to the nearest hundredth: 8.83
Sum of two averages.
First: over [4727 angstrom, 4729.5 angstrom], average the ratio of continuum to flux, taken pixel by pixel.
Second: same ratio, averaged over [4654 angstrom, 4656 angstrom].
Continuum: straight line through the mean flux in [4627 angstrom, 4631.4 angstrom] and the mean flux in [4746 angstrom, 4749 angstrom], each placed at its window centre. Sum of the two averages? 1.992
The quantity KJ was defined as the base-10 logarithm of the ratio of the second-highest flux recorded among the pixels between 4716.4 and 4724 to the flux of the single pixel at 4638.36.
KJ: 0.014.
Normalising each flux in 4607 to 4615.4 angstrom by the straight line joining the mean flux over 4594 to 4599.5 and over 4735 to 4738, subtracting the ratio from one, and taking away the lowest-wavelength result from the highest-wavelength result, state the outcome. -0.016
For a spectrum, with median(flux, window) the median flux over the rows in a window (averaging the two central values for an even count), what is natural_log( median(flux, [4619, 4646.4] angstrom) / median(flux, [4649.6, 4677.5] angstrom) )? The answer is -0.008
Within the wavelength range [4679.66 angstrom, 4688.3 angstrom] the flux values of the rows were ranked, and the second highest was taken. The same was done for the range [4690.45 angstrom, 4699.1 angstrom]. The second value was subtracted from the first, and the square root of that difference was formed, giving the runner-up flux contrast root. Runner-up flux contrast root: 0.38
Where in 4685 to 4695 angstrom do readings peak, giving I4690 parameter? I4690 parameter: 4688.83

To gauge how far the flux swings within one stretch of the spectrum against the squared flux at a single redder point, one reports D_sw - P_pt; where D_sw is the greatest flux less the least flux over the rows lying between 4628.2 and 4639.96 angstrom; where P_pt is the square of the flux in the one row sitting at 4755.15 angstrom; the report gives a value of -77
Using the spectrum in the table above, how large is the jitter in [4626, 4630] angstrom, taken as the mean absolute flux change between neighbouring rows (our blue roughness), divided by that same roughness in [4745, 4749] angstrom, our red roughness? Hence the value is 0.28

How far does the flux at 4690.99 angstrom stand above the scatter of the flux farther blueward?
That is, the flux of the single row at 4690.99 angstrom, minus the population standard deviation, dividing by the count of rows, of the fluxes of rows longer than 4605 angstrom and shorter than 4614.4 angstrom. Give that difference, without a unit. 9.06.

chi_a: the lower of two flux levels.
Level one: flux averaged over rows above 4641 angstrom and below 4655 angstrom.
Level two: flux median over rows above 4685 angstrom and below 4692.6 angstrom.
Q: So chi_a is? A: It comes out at 8.99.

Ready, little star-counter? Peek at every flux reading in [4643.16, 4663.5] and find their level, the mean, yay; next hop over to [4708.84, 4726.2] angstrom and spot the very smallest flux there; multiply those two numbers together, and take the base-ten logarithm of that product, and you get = 1.894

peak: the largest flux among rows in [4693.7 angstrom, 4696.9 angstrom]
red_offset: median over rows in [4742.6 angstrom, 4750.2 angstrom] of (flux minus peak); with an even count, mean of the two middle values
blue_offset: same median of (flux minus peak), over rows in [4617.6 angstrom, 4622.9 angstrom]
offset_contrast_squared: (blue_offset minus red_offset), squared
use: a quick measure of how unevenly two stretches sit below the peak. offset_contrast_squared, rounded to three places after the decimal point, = 0.051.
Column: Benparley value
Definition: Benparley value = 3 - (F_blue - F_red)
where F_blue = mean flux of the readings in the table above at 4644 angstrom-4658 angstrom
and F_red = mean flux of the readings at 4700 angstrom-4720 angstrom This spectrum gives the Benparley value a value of 2.91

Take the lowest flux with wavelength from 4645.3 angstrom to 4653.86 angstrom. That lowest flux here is 8.751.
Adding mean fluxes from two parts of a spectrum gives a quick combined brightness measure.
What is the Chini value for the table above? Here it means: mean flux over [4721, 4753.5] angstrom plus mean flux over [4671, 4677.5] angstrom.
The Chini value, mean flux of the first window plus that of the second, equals 17.84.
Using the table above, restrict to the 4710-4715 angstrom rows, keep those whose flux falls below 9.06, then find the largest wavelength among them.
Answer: 4711.55 angstrom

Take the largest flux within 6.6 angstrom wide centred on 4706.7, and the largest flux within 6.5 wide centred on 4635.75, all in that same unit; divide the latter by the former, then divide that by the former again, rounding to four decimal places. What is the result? 0.1140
